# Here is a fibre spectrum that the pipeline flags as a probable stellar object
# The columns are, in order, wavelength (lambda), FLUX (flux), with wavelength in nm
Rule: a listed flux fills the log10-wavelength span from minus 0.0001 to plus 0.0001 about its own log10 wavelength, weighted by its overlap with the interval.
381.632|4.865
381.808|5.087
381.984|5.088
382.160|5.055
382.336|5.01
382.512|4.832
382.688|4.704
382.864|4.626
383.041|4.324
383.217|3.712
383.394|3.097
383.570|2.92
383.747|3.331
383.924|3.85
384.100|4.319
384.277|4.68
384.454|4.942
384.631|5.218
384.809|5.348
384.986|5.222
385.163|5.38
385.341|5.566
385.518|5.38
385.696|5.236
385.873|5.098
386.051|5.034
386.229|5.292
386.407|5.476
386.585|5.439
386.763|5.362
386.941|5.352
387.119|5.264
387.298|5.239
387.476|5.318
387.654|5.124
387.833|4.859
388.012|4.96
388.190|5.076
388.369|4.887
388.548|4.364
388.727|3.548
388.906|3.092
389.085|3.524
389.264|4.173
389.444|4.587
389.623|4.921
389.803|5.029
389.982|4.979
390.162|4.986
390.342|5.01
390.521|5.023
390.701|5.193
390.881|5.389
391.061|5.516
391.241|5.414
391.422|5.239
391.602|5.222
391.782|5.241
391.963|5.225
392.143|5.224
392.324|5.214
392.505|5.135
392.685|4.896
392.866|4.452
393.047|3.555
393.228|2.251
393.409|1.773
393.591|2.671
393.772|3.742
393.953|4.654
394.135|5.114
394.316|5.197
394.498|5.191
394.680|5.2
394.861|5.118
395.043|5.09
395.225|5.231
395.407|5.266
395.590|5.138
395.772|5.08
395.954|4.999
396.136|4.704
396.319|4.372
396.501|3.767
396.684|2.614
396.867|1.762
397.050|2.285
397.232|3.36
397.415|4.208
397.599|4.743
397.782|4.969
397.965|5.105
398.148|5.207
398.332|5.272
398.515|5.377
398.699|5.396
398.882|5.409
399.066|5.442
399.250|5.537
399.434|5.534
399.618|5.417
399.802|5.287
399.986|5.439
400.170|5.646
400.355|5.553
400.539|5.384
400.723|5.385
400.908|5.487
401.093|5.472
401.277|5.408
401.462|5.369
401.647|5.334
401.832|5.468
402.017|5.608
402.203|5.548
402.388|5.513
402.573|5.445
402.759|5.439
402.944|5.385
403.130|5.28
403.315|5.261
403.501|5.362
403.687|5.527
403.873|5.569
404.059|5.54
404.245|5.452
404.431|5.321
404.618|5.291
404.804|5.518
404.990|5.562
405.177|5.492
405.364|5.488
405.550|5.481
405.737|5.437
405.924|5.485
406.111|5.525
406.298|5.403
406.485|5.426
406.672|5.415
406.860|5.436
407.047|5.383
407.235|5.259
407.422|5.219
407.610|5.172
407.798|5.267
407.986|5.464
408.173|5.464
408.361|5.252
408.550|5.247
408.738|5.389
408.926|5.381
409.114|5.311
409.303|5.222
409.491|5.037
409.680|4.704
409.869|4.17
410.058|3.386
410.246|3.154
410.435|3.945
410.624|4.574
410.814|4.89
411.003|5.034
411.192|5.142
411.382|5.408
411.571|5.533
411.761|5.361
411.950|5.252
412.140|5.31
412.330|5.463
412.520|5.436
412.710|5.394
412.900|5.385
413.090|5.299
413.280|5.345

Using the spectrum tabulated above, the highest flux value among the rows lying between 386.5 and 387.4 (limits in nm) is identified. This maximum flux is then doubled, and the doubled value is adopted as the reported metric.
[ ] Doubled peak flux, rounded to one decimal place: 10.9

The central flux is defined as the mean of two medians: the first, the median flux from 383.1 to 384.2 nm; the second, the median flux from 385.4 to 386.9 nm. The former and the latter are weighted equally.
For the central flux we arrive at 4.42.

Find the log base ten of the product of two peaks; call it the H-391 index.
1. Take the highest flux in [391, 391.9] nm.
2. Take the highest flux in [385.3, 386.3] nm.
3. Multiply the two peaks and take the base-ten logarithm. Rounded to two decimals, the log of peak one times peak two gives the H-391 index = 1.49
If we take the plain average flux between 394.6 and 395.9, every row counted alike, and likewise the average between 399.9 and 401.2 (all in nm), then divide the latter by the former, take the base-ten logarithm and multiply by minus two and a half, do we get -0.07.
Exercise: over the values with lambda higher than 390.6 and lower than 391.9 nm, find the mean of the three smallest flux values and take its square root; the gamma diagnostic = 2.28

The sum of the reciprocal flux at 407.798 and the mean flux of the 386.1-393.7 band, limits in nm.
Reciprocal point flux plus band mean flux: 4.9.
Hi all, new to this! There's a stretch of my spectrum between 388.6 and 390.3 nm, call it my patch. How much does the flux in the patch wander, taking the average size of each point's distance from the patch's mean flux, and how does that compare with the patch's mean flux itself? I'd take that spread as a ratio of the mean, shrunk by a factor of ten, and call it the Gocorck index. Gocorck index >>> 0.015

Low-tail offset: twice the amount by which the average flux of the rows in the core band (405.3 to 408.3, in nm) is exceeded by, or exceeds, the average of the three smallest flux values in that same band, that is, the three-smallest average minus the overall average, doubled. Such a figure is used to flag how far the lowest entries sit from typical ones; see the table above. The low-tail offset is -0.4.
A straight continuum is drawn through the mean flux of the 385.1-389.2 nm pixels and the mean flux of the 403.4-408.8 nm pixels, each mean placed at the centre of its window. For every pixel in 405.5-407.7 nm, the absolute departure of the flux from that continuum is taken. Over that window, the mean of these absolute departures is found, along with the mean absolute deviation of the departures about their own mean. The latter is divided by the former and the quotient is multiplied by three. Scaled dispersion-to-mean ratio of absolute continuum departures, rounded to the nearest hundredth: 2.39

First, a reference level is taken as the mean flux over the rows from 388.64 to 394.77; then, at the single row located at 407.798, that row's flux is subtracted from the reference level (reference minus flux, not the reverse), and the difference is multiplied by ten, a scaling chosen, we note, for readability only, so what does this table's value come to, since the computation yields -6.9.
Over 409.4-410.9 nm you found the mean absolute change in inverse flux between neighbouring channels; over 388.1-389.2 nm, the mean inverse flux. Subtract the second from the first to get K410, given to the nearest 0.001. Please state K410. -0.220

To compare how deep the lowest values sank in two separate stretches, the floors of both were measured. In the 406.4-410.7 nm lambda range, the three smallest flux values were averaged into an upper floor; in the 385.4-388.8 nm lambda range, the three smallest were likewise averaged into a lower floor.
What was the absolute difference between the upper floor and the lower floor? 0.8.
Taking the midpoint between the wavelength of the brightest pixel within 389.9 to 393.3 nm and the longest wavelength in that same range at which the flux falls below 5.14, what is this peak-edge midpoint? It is 392.14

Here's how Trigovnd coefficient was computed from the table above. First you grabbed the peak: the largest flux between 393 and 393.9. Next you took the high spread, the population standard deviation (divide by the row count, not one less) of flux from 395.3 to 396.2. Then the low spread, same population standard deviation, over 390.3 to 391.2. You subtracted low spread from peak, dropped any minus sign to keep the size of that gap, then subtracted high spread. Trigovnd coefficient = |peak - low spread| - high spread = 3.35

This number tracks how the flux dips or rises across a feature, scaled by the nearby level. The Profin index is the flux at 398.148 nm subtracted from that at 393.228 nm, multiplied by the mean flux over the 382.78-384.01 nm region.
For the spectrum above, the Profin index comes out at -10.9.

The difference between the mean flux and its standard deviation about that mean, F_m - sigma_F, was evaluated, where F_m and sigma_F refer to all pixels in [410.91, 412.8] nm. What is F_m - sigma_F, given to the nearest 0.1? 5.2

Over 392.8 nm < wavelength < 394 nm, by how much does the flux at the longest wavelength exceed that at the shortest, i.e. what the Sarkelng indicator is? 0.20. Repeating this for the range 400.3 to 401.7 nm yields -0.22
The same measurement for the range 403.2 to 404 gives 0.31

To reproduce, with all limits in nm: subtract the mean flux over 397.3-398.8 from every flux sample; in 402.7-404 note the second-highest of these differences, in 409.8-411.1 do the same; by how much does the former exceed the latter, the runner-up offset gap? 0.64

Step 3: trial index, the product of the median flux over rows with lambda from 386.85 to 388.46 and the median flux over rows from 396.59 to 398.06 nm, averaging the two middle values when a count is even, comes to 19.4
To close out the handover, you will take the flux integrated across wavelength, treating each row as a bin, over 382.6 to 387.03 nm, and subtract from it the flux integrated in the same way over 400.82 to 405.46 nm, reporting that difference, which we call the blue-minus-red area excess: -4.2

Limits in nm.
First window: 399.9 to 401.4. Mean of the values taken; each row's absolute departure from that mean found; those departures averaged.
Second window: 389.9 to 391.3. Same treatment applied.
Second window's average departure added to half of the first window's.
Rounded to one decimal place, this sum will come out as 0.2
